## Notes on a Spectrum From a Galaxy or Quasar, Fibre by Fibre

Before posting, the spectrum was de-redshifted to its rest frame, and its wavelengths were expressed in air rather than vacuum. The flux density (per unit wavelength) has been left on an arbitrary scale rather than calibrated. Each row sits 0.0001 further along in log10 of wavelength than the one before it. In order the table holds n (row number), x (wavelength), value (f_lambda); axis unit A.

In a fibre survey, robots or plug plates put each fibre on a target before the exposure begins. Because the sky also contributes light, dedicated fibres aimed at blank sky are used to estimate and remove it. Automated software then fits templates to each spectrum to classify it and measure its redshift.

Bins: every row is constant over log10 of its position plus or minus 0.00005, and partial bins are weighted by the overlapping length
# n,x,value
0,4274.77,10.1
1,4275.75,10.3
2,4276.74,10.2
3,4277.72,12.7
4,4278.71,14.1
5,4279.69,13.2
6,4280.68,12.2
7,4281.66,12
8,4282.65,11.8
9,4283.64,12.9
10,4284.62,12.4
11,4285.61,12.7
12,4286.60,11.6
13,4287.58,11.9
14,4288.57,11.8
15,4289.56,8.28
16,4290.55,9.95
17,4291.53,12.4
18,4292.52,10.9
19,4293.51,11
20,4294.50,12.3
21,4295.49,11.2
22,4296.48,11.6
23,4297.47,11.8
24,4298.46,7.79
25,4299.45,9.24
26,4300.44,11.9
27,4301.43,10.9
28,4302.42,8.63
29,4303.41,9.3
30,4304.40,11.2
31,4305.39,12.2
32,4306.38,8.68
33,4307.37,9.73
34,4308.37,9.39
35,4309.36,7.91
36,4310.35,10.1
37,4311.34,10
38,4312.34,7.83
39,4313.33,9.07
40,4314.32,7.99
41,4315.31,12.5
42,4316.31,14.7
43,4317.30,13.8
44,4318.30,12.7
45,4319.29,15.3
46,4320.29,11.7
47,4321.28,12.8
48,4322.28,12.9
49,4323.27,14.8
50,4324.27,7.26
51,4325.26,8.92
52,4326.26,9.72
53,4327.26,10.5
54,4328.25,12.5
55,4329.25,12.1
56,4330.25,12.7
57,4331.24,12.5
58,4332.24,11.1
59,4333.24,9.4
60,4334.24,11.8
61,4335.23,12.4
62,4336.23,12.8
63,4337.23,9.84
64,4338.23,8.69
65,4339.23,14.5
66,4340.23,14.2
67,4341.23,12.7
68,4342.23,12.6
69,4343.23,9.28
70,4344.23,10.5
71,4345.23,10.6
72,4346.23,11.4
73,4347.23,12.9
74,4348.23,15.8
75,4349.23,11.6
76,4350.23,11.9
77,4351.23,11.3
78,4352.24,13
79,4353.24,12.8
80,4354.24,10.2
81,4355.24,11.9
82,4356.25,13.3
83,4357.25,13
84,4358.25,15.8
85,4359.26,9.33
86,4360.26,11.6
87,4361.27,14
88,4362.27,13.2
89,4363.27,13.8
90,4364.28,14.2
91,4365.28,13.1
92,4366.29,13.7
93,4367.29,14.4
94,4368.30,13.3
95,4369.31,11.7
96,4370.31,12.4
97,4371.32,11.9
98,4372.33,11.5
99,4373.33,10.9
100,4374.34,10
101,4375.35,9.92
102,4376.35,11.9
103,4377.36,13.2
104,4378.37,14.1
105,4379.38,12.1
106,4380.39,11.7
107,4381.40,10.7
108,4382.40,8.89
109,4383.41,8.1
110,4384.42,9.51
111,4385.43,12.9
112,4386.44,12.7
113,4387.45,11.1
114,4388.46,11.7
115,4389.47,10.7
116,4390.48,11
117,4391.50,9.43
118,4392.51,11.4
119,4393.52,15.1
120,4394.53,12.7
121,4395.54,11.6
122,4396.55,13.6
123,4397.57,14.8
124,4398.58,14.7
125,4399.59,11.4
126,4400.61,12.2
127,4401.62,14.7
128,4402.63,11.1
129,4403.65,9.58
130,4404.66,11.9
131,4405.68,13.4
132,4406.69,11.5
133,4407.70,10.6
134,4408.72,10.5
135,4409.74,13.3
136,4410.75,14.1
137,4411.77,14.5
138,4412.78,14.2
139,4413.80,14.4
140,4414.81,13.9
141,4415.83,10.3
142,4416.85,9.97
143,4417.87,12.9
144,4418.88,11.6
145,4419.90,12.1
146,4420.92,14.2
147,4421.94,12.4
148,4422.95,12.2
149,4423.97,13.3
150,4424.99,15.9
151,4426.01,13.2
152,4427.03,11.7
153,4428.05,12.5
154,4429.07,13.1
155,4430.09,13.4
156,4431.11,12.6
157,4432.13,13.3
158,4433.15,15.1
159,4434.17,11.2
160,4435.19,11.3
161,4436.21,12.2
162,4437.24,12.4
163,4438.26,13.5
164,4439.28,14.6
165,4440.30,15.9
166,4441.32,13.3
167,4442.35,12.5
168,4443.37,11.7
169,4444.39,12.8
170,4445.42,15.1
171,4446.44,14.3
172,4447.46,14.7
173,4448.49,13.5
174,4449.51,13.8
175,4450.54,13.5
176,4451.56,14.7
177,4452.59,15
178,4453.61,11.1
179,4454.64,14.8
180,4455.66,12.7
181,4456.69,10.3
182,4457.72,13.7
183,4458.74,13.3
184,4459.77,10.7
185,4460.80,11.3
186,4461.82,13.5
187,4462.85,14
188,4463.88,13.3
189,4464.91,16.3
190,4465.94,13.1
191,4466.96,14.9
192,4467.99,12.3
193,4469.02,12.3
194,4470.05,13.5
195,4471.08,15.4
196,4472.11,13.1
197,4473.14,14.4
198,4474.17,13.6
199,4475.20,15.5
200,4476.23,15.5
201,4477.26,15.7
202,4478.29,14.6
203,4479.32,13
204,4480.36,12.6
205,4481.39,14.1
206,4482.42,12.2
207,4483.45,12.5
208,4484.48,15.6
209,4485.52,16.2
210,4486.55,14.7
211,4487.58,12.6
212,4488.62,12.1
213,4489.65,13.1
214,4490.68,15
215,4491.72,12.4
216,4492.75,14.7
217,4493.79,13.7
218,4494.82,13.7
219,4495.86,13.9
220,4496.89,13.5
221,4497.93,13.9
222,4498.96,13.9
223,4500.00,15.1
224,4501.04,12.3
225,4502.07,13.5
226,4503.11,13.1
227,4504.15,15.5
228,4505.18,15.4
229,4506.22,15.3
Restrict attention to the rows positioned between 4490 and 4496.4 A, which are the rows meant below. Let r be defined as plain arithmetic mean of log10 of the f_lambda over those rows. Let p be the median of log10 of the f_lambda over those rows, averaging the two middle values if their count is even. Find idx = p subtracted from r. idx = 0.002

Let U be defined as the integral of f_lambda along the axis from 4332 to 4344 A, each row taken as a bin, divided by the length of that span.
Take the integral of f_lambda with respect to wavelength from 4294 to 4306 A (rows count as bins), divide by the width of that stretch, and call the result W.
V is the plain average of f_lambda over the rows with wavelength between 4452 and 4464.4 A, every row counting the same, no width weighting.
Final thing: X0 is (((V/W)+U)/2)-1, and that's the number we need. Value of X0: 5.40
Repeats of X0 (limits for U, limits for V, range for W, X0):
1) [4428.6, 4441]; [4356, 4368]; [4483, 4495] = 6.09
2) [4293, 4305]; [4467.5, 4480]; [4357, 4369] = 4.82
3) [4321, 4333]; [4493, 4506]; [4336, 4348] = 5.30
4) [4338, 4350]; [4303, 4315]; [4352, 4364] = 5.44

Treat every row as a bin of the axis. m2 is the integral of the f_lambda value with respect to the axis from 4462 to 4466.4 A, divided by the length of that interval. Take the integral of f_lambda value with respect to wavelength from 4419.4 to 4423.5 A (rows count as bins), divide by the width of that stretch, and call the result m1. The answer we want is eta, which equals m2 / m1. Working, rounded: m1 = 12.7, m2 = 14.1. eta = 1.11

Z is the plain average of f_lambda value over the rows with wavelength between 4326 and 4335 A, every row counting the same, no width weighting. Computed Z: 11.4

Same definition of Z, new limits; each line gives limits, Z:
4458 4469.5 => 13.2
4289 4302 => 10.7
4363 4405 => 12.0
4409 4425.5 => 13.1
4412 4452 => 13.2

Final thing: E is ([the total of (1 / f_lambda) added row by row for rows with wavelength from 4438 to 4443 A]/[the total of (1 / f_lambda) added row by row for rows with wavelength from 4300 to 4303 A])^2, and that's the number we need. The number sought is 1.5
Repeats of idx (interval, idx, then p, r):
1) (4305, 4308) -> 0.016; 0.99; 1.00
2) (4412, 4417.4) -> -0.050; 1.14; 1.09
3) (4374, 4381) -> -0.005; 1.08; 1.07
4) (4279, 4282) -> 0.009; 1.09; 1.10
